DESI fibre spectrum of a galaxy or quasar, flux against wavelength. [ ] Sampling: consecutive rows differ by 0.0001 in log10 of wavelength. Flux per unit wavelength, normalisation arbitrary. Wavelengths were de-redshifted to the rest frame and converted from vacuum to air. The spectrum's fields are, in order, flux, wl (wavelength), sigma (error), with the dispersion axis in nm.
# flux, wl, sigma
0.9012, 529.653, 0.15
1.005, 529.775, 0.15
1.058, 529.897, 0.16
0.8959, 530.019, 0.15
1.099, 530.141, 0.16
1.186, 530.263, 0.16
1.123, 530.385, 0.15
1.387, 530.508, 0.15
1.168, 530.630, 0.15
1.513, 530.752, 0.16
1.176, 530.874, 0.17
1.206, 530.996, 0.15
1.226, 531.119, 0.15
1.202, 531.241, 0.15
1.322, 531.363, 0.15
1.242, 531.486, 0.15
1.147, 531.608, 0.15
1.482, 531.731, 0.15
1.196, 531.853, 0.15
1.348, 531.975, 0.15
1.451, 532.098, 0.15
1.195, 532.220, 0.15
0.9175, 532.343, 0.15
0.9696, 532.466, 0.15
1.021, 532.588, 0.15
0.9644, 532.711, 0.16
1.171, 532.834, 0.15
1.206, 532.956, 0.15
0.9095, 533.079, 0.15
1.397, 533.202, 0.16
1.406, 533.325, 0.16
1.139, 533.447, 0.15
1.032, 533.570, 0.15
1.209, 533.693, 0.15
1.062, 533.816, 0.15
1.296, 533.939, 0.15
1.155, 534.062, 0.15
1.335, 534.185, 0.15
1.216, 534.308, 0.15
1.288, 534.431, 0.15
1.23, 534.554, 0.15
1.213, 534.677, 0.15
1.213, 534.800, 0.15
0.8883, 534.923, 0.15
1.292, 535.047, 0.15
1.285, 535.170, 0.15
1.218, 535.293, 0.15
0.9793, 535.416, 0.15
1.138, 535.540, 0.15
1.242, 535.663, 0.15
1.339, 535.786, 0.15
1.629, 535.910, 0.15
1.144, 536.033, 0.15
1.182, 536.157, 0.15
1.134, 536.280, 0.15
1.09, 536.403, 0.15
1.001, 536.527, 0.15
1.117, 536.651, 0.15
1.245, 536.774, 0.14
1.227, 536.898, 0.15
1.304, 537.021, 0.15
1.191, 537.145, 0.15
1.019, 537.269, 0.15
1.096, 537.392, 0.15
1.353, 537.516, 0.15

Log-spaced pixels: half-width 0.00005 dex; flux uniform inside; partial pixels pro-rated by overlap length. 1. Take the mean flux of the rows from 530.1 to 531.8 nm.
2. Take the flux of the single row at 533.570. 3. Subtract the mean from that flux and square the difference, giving 0.047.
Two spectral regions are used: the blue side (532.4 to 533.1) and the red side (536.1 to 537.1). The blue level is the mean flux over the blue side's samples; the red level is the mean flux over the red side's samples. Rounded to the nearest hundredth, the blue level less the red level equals -0.12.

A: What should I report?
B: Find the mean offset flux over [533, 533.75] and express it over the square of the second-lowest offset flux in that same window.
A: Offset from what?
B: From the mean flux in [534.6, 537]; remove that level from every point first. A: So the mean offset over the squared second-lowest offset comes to -0.3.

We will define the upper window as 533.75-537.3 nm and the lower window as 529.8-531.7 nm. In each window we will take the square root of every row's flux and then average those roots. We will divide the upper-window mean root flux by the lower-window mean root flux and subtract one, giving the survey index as 0.000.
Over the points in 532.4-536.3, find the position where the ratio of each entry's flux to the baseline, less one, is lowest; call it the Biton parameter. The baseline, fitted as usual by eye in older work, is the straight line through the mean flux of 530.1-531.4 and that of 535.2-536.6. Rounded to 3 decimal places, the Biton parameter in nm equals 534.923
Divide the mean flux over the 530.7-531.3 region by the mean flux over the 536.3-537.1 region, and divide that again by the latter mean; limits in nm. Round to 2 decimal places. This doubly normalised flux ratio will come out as 0.93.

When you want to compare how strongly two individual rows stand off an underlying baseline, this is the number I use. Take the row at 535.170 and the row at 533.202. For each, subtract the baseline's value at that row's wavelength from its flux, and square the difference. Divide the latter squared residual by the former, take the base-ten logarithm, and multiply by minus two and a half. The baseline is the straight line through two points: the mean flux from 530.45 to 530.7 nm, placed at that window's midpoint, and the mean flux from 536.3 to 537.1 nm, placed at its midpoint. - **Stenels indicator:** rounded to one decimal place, -1.3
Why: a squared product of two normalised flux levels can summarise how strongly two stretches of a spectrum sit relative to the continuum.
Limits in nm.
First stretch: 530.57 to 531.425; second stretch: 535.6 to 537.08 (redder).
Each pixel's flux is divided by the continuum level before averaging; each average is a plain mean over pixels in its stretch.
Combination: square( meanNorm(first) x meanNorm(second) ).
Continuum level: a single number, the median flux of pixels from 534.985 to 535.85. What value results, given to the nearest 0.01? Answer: 0.99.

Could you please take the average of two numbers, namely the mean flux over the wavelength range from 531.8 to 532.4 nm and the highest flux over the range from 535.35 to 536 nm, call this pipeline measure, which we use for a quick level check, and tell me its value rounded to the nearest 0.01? 1.43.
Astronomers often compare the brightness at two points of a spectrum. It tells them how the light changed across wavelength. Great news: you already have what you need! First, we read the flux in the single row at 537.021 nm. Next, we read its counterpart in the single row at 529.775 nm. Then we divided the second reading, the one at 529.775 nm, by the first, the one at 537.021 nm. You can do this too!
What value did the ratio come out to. 0.77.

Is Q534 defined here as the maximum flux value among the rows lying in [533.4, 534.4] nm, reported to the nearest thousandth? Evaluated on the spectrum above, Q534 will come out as 1.335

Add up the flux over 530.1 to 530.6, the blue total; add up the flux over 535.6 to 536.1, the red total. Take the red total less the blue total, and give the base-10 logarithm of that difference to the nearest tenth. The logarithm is -0.3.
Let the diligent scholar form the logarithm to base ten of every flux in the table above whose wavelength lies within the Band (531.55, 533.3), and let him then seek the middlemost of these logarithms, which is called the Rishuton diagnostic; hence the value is 0.073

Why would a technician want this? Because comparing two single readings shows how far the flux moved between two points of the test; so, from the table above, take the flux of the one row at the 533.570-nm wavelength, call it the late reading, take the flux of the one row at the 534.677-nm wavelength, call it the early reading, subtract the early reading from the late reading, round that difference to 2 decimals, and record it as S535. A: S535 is -0.18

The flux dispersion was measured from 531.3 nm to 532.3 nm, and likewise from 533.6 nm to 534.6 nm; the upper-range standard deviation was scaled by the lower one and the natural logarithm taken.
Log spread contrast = -0.4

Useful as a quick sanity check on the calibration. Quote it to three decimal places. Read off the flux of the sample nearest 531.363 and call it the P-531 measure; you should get 1.322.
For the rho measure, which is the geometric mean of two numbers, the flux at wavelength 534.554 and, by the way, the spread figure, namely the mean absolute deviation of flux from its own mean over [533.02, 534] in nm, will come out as 0.42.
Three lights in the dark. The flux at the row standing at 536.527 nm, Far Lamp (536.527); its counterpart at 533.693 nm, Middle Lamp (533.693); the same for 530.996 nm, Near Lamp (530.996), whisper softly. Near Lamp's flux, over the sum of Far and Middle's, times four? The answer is 2.18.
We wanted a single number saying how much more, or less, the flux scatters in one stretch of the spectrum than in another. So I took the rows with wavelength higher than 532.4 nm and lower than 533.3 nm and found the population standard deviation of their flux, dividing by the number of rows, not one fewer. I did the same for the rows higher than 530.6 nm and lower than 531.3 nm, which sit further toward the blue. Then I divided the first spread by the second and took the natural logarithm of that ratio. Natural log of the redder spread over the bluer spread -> 0.30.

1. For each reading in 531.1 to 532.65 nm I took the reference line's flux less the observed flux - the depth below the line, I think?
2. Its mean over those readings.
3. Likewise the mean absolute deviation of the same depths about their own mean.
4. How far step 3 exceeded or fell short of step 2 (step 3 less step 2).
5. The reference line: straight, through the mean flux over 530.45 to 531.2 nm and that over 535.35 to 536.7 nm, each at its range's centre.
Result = 0.07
